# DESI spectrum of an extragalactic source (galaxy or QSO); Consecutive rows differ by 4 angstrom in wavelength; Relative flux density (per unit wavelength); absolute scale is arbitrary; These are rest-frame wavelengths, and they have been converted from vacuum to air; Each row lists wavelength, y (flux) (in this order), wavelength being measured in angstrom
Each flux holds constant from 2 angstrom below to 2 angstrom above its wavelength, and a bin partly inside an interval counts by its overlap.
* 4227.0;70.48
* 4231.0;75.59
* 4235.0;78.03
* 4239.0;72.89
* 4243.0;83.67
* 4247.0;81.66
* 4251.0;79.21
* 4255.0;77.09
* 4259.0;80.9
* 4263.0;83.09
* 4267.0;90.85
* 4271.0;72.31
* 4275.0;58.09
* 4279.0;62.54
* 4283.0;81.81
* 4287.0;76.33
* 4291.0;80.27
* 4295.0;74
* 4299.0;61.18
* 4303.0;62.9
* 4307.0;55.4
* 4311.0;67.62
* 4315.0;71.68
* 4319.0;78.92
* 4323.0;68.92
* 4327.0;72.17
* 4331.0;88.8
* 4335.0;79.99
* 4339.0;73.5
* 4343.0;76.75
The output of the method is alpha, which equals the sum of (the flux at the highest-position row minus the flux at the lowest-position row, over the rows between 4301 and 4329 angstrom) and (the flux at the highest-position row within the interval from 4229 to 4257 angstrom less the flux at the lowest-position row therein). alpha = 11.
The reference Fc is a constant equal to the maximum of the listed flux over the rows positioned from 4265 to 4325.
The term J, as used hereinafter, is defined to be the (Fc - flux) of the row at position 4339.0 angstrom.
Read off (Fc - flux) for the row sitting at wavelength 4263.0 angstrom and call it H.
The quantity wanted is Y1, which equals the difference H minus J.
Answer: -10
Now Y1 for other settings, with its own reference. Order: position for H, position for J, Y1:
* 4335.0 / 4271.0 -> -8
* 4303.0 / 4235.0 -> 15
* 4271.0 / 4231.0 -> 3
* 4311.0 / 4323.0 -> 1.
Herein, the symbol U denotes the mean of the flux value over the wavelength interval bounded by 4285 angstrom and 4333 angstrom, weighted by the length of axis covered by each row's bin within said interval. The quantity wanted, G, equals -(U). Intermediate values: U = 72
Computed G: -71.5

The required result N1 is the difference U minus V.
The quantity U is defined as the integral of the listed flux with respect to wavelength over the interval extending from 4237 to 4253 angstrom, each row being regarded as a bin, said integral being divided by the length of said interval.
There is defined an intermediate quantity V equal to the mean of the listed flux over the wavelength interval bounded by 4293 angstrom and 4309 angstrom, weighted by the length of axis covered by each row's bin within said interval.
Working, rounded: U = 79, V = 63.4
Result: 16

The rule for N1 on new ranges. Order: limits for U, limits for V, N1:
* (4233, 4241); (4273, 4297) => 3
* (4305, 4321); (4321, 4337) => -9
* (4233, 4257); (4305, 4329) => 10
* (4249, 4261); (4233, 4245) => 1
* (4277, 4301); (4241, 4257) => -8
